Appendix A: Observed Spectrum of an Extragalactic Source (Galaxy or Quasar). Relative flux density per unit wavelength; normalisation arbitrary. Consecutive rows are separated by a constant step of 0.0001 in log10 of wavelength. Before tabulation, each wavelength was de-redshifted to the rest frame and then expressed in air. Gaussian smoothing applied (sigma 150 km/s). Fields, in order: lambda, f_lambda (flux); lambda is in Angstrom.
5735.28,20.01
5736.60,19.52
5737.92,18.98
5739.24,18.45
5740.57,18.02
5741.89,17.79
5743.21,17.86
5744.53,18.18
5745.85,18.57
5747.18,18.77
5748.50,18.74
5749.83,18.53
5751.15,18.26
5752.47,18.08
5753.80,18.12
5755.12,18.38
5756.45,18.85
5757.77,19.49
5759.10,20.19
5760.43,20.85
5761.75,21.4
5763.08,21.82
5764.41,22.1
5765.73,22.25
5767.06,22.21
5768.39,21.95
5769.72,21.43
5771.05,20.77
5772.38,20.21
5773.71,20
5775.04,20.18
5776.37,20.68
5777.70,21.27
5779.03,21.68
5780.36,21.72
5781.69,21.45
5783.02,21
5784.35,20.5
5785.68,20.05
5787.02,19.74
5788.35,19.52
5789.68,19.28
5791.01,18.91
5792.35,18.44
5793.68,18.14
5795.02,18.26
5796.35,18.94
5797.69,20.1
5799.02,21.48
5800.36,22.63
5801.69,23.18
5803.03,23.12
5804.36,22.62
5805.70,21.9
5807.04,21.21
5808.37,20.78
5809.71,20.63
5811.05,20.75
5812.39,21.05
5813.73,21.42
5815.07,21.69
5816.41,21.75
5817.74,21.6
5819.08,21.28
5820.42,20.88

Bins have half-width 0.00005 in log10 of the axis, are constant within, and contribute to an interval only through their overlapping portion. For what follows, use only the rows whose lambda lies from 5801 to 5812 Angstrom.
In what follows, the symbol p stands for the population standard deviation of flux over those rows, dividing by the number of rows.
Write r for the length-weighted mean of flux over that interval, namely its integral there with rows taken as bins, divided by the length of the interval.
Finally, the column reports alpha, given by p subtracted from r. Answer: 21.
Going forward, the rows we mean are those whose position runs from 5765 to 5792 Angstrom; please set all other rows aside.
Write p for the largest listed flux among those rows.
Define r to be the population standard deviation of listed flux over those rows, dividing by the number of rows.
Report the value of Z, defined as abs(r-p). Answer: 21.3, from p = 22.25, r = 0.97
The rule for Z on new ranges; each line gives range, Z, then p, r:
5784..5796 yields 19.7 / 20.5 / 0.78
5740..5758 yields 19.0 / 19.49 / 0.44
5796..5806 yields 21.8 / 23.18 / 1.42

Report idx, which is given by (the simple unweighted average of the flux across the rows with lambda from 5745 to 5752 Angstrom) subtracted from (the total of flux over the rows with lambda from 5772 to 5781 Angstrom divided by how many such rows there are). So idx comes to 2.2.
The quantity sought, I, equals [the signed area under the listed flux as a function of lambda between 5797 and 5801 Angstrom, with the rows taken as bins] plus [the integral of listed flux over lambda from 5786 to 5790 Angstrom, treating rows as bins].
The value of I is 164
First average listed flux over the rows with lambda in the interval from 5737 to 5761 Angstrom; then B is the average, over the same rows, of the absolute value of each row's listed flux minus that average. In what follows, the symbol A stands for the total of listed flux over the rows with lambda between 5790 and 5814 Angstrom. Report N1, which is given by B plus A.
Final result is 374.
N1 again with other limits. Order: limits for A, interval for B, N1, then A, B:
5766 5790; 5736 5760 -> 374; 374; 0.5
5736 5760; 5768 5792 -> 336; 335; 0.8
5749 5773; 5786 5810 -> 366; 365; 1.5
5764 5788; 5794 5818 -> 380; 379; 1.0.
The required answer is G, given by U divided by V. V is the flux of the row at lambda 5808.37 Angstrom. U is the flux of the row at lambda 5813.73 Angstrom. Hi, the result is 1.03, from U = 21.42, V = 20.78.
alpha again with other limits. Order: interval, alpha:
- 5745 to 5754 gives 18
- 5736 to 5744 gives 18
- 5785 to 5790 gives 19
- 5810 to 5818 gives 21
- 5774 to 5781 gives 20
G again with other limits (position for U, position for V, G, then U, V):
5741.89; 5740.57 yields 0.99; 17.79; 18.02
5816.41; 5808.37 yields 1.05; 21.75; 20.78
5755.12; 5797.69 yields 0.91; 18.38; 20.1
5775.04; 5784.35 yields 0.98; 20.18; 20.5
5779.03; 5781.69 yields 1.01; 21.68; 21.45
